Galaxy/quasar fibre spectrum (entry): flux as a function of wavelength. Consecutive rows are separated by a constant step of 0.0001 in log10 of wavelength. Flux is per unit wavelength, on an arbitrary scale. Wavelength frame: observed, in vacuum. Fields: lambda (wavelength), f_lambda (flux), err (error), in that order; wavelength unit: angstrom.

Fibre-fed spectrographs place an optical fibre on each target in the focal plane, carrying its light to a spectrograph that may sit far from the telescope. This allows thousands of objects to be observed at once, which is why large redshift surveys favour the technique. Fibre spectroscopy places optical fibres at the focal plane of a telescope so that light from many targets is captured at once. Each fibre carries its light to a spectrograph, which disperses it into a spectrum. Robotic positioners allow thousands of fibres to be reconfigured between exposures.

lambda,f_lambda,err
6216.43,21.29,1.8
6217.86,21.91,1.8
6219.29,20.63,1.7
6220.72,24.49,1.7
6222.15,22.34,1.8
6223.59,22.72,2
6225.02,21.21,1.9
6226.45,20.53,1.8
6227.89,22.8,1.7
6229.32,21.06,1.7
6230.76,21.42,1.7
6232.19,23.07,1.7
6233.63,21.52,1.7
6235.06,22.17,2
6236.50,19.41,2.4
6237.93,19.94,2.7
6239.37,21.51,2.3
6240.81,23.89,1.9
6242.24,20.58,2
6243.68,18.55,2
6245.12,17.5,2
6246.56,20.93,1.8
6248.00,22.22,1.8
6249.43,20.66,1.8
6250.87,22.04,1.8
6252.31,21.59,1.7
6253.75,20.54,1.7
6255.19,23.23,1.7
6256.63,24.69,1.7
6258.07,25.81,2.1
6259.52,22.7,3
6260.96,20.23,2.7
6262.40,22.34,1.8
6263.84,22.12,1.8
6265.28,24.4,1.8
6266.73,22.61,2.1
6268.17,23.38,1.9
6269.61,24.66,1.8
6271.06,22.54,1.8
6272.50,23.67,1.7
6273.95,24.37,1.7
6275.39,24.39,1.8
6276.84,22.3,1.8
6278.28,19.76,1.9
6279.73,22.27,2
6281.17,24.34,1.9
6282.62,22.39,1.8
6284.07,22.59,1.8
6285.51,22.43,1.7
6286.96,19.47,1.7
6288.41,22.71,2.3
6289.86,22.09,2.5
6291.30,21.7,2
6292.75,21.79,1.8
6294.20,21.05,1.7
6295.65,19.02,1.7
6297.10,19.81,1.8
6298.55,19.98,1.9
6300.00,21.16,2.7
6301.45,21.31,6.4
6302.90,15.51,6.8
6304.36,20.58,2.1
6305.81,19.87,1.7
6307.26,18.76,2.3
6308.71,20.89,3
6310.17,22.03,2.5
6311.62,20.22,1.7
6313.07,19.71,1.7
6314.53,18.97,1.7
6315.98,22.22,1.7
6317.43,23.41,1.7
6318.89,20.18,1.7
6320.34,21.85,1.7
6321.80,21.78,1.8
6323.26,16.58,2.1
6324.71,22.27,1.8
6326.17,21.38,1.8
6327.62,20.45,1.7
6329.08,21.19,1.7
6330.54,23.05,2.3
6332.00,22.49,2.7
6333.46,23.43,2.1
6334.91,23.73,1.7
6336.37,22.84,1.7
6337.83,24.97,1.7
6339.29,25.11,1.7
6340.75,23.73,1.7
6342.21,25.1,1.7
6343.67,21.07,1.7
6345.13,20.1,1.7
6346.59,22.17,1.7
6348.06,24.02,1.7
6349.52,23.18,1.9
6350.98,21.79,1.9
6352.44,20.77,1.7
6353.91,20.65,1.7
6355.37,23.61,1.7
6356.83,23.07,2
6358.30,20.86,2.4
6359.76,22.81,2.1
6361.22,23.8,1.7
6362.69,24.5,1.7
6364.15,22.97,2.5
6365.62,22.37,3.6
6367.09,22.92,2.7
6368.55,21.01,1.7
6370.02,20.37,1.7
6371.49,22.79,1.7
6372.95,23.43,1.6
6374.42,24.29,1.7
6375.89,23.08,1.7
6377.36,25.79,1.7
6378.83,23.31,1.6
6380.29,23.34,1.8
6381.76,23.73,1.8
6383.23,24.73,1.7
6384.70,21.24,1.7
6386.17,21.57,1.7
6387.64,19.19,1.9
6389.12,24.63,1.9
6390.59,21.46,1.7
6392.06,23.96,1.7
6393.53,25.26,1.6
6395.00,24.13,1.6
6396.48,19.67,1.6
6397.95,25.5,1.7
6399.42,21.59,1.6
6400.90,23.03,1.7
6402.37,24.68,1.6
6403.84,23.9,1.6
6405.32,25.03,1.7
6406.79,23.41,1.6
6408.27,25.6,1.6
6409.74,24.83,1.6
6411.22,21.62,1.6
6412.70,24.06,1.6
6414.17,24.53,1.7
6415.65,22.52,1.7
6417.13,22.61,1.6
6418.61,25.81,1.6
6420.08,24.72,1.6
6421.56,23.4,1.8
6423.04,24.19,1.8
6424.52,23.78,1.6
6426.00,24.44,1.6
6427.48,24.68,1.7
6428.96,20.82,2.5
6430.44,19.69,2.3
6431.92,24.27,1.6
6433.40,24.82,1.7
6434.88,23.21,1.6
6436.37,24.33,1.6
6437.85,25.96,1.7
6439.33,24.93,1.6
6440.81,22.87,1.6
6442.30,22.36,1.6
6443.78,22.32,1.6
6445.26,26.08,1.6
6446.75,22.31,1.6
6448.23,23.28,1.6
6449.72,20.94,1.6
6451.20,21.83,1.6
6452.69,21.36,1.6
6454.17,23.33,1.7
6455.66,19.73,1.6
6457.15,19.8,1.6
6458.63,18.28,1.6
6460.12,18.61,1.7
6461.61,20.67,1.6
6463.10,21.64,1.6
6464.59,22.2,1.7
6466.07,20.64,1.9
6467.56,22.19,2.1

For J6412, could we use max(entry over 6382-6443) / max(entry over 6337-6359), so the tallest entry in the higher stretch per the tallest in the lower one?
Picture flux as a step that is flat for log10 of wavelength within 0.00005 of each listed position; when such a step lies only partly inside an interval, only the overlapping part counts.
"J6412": 1.03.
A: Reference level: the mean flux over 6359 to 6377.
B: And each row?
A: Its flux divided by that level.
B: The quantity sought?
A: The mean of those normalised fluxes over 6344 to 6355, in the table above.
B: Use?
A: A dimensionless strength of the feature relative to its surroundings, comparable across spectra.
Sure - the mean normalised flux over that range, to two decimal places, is 0.95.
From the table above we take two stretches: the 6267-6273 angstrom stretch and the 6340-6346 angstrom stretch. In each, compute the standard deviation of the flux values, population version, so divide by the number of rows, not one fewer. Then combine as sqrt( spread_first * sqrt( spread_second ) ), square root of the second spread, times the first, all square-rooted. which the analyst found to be 1.04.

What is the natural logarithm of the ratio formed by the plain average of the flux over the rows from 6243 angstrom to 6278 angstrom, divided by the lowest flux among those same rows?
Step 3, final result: 0.25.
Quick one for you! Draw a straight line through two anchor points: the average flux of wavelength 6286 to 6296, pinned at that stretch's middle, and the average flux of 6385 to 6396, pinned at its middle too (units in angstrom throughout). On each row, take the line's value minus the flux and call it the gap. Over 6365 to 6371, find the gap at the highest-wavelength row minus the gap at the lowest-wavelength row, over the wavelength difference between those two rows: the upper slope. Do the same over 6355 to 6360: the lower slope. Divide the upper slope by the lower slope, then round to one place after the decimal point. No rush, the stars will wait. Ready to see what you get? 2.4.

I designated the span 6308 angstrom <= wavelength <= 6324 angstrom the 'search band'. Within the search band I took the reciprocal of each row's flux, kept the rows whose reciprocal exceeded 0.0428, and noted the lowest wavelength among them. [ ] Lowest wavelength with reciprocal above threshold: 6308.71 angstrom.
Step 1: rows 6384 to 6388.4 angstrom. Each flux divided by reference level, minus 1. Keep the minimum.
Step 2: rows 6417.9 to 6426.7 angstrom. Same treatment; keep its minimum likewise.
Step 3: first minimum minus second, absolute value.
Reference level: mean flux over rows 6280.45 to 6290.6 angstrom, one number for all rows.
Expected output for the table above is 0.19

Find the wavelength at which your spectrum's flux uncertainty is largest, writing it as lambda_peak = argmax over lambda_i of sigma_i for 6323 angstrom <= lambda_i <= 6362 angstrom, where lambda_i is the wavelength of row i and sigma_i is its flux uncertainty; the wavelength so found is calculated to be 6332.00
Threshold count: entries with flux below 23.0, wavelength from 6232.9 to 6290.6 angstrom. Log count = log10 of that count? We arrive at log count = 1.46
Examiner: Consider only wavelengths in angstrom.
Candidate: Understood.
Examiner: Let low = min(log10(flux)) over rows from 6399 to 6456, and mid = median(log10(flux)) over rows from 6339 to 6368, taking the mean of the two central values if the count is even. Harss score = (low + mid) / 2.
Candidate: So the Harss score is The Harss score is 1.33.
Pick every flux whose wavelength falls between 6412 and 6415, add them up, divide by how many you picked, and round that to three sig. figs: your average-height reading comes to 24.3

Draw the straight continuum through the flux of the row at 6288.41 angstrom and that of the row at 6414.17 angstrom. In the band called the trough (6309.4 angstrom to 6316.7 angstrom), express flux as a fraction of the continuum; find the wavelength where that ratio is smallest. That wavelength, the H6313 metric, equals 6314.53 angstrom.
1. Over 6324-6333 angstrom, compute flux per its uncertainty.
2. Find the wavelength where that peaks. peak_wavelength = 6329.08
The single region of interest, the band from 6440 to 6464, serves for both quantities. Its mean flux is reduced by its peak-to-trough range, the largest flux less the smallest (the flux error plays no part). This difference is 13.8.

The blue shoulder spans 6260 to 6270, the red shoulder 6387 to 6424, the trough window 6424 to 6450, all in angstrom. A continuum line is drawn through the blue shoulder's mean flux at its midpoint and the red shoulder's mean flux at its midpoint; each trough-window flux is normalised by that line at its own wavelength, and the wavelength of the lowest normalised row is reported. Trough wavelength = 6430.44 angstrom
